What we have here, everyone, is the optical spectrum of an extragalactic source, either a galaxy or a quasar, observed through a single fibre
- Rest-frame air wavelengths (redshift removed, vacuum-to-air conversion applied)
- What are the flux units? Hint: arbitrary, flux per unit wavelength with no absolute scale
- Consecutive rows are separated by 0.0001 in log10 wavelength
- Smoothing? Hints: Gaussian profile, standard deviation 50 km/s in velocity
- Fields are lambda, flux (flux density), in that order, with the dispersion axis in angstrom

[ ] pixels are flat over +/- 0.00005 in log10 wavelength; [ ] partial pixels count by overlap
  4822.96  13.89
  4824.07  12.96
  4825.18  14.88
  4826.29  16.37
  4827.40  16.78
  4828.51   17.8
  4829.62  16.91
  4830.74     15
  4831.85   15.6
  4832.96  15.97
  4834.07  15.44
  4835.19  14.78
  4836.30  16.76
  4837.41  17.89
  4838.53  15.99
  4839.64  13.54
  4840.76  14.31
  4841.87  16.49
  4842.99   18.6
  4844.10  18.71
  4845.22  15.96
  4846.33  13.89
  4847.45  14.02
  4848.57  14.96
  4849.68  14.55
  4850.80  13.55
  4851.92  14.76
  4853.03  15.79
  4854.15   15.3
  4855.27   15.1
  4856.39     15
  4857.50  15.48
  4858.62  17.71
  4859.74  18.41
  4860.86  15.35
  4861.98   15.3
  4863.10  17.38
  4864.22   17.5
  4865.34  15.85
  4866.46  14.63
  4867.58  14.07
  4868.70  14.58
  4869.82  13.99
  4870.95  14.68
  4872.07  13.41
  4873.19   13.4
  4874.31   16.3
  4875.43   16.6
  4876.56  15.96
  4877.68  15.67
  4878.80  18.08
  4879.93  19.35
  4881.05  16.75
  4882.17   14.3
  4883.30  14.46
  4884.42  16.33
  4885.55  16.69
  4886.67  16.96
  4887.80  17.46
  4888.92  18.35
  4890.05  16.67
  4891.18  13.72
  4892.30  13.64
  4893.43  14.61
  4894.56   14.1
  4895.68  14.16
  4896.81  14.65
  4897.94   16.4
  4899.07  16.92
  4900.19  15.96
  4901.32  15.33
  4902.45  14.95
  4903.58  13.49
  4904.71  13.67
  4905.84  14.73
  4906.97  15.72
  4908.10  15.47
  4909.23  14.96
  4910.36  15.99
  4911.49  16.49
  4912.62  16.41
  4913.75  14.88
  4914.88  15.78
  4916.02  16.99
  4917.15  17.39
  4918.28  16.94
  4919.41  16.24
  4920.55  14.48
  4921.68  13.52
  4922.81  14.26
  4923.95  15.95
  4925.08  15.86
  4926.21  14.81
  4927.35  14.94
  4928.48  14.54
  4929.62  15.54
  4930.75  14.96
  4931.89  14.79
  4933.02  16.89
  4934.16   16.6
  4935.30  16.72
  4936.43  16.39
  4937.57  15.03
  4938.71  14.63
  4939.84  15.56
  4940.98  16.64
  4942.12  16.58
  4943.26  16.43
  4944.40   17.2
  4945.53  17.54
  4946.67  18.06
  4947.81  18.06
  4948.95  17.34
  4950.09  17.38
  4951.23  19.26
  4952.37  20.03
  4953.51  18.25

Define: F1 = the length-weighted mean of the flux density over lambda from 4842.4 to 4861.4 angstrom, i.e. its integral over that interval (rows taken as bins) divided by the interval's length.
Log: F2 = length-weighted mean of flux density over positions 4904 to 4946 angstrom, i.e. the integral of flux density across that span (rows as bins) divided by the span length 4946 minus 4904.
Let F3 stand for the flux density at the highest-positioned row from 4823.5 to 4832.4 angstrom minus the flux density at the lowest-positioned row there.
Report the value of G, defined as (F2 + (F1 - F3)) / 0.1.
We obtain 288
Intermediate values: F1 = 15.7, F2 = 15.7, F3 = 2.6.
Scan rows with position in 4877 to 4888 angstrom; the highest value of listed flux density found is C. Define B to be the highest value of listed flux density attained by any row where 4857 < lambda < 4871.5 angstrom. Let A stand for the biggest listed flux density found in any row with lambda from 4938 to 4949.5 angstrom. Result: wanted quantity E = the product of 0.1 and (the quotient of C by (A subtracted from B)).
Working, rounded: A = 18.06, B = 18.41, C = 19.35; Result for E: 6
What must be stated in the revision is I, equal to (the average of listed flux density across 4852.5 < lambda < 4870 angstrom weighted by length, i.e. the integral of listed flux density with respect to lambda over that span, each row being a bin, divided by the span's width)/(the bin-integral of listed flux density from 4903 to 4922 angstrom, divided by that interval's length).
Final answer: 1.02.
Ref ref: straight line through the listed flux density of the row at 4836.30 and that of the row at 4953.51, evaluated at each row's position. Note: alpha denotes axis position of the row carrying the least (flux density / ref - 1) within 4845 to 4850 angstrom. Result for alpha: 4846.33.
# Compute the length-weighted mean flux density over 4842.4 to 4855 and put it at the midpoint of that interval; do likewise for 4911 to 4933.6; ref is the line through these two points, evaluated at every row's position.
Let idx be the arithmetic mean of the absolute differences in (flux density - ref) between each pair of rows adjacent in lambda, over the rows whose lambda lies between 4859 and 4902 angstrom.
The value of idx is 1.1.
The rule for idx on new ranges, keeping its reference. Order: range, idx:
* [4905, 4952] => 0.7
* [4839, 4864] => 1.1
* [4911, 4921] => 0.9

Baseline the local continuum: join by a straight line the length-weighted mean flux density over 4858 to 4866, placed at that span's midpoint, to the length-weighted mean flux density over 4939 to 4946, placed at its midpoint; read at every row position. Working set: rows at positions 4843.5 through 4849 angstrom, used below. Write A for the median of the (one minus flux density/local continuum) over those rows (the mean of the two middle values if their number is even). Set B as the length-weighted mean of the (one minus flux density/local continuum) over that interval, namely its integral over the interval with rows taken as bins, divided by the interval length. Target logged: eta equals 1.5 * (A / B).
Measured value 2.21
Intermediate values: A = 0.11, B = 0.073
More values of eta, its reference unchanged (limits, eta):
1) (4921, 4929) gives 1.52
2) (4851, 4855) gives 1.33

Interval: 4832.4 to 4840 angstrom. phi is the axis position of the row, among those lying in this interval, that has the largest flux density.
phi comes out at 4837.41 angstrom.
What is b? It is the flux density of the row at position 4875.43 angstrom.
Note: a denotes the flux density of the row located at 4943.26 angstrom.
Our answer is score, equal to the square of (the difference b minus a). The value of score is 0.0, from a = 16.43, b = 16.6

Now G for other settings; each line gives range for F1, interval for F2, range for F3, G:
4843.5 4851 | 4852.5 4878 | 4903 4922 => 307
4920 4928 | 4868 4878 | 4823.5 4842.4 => 262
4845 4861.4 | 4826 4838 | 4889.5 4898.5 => 319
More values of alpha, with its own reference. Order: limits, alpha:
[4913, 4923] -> 4921.68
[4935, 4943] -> 4938.71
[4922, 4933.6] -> 4922.81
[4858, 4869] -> 4867.58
